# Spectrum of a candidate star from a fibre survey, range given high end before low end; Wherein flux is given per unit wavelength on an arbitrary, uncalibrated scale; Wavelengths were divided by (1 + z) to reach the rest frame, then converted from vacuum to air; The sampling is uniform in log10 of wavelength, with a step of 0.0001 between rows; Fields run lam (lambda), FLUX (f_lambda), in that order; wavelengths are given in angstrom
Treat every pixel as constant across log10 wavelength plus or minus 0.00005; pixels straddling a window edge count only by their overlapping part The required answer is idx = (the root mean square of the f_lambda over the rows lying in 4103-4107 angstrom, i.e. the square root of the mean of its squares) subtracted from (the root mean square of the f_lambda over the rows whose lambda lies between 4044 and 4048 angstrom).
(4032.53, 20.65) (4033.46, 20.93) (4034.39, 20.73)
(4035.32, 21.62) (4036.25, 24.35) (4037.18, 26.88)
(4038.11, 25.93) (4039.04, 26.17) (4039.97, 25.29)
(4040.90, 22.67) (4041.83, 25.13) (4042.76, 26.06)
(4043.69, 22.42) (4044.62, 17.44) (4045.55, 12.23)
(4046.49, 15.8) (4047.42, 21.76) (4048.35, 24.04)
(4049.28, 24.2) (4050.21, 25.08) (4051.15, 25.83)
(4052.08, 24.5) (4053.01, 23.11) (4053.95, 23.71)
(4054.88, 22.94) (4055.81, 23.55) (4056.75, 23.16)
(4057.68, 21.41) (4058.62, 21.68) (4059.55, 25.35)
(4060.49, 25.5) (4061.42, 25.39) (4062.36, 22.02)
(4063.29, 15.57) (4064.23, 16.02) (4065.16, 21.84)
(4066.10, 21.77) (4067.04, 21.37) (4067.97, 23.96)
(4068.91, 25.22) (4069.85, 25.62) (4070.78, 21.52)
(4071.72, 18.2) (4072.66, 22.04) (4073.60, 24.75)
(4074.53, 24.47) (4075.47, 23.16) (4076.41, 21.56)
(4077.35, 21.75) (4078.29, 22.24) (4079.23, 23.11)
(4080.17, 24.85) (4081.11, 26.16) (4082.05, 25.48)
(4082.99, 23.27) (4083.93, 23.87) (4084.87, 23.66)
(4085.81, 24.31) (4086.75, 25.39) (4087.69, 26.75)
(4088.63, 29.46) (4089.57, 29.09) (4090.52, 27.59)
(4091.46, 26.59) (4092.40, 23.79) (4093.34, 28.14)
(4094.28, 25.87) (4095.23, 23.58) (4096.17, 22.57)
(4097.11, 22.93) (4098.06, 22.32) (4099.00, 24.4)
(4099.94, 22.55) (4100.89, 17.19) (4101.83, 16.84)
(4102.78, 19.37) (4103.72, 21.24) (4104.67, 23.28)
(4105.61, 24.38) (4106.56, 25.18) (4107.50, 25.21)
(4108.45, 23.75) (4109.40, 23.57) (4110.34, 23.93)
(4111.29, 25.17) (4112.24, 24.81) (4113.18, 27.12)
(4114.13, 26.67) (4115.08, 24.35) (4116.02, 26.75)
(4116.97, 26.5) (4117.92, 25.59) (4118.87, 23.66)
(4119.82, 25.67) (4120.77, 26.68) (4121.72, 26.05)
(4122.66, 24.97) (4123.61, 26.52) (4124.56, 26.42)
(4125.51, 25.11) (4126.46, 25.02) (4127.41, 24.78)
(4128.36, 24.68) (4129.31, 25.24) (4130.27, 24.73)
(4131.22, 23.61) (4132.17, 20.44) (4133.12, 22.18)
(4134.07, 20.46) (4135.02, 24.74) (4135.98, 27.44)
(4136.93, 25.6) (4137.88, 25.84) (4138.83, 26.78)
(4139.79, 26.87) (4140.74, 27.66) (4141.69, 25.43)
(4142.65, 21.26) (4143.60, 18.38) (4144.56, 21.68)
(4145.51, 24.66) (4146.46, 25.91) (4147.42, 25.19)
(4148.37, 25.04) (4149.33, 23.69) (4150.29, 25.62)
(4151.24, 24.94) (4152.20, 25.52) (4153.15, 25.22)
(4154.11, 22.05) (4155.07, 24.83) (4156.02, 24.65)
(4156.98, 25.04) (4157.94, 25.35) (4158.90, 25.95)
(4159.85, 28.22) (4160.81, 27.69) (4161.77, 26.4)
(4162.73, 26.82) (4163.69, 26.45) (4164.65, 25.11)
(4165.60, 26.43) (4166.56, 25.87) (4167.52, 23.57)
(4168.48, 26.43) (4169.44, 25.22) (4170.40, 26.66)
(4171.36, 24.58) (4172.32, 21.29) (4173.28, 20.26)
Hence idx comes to -6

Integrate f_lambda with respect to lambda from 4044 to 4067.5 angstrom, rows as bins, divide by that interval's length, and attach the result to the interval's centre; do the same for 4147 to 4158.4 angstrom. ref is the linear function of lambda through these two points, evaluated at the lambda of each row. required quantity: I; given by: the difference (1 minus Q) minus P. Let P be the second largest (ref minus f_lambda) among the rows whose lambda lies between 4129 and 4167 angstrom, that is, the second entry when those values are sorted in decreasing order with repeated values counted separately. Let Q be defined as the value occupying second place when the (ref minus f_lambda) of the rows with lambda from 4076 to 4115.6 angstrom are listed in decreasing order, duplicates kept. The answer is -9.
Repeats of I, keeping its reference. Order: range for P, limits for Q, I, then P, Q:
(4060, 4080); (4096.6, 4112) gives -11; 6.05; 6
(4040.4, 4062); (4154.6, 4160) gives -5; 5.73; 0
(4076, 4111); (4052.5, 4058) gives -4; 5.99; -1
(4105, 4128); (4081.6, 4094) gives 2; -0.13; -1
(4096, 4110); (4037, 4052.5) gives -11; 5.99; 6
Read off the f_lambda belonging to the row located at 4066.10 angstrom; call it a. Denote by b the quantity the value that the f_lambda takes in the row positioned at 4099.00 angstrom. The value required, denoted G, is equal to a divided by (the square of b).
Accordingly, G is 0.037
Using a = 21.77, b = 24.4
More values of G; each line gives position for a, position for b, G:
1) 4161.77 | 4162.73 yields 0.037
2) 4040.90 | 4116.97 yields 0.032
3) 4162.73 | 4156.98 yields 0.043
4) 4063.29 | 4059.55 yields 0.024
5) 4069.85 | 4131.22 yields 0.046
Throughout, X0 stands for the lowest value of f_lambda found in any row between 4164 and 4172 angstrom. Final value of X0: 23.57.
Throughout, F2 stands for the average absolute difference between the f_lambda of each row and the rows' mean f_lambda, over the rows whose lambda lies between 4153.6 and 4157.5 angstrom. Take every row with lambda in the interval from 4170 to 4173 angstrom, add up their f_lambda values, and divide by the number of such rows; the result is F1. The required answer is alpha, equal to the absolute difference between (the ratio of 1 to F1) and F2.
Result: 1.0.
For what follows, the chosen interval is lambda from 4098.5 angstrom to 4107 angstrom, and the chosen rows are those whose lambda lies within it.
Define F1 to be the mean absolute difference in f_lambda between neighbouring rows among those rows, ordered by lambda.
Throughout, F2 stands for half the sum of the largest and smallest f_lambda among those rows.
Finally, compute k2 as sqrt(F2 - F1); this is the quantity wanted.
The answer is 4.36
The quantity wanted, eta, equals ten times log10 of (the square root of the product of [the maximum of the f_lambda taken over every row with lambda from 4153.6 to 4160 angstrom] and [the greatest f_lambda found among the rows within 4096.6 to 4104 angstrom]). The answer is 14.2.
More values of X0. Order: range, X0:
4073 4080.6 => 21.56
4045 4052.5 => 12.23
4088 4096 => 23.58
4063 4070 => 15.57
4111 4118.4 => 24.35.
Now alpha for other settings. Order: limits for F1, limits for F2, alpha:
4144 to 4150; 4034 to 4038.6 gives 2.1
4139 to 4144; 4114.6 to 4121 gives 0.9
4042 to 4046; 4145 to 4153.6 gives 0.4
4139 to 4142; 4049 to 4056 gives 0.7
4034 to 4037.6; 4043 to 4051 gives 3.9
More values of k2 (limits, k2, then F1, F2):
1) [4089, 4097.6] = 4.89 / 1.9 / 25.8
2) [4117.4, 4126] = 4.90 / 1.2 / 25.2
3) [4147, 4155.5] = 4.74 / 1.4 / 23.8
